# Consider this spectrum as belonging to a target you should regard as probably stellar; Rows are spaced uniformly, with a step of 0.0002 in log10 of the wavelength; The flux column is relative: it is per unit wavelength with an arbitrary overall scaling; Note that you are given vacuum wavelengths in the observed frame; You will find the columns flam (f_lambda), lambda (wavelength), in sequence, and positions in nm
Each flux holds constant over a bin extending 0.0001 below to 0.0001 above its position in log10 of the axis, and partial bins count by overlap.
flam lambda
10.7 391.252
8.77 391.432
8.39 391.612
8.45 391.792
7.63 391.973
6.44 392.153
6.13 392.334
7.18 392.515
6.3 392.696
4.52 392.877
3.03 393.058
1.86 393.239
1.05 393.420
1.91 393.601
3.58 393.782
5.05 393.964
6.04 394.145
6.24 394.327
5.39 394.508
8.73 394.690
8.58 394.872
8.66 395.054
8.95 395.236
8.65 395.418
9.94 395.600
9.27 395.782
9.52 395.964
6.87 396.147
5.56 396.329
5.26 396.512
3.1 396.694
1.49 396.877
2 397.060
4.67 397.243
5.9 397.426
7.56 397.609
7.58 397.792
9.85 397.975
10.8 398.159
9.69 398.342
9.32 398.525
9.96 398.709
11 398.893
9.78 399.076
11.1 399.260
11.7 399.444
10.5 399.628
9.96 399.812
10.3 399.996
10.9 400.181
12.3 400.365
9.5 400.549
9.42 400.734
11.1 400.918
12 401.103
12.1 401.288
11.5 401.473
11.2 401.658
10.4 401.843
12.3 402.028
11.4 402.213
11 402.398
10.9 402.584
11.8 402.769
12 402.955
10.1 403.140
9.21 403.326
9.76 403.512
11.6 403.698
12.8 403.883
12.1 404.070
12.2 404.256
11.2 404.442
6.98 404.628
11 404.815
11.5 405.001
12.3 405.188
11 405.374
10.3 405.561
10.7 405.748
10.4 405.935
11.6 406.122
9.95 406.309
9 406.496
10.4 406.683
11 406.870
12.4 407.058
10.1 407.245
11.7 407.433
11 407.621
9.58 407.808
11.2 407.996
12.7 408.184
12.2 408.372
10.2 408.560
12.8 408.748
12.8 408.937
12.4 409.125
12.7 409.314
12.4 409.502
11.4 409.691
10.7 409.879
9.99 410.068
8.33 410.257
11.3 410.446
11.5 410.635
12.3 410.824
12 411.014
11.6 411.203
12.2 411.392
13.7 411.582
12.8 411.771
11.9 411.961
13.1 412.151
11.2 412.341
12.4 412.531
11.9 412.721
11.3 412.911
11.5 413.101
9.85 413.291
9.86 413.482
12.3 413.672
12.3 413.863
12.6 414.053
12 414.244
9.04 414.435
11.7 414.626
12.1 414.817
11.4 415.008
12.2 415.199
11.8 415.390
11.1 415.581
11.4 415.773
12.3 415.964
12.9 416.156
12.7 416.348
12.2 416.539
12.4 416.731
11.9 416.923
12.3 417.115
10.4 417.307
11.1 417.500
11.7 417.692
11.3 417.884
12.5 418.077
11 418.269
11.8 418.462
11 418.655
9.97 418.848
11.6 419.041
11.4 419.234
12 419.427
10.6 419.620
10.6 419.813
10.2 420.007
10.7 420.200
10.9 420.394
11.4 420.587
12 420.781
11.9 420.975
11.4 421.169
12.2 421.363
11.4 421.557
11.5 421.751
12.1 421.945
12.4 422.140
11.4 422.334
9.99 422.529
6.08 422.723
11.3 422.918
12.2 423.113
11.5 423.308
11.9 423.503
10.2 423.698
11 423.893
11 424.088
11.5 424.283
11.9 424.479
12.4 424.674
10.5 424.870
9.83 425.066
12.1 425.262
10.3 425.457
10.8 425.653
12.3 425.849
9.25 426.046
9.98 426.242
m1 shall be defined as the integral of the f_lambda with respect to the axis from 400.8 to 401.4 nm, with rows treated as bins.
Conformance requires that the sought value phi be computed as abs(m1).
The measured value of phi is 7.0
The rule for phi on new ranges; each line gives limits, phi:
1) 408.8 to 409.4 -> 7.6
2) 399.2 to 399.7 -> 5.6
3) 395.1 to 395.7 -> 5.5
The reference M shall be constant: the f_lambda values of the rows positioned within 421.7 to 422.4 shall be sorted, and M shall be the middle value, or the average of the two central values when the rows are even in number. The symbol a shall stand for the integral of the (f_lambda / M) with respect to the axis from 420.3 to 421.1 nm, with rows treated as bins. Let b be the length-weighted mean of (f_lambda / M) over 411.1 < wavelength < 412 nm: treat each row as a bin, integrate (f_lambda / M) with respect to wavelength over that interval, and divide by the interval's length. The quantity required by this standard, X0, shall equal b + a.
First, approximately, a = 0.78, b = 1.06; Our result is 1.84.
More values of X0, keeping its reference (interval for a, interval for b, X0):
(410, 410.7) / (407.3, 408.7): 1.56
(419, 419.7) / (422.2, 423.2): 1.55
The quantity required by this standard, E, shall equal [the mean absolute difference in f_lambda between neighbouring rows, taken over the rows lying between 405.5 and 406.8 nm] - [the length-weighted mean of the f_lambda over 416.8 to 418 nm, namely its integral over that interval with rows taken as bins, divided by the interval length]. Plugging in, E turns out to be -10.5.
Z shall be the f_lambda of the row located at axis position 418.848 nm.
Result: 9.97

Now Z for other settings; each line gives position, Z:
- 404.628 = 6.98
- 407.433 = 11.7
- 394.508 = 5.39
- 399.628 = 10.5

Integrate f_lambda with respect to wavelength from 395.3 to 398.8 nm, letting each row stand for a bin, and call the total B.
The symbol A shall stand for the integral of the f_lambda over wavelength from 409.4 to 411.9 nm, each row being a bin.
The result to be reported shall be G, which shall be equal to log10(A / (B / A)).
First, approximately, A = 29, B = 25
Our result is 1.5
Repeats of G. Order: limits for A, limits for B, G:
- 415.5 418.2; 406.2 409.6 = 1.4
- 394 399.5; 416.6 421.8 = 1.5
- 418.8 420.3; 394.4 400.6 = 0.7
